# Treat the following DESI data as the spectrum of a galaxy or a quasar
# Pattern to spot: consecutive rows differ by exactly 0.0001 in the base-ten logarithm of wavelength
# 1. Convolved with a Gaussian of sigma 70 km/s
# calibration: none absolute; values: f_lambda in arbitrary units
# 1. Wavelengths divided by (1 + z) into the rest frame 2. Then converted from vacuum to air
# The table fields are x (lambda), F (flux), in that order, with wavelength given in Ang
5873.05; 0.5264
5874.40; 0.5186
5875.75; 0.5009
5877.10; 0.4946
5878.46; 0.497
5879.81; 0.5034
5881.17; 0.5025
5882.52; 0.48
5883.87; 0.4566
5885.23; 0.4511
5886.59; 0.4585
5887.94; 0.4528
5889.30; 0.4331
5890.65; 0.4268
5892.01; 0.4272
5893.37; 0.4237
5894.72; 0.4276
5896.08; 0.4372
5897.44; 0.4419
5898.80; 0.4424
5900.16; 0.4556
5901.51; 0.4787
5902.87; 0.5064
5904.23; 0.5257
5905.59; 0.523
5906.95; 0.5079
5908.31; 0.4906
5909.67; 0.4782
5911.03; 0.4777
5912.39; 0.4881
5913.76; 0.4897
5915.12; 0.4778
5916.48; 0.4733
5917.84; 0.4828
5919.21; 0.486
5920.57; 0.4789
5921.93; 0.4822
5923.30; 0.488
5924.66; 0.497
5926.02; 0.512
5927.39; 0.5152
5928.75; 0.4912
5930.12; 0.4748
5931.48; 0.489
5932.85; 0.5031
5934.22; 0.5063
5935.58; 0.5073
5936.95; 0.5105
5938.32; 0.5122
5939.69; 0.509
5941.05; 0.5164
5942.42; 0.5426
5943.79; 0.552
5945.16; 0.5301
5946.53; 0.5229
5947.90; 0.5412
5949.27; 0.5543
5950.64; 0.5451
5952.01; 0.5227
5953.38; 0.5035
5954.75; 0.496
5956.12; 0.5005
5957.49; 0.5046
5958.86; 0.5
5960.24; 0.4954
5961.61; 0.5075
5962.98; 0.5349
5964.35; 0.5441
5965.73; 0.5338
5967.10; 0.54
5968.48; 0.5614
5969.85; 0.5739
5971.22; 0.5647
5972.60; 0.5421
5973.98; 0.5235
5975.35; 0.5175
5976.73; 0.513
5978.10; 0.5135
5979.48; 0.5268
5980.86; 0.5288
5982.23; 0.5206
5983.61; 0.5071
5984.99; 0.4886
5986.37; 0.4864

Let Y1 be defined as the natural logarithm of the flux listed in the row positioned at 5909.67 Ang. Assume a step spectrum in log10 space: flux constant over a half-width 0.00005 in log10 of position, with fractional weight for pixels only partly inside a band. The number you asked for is -0.74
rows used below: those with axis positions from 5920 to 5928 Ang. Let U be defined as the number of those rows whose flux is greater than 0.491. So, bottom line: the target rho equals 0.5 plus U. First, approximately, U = 3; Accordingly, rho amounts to 3.5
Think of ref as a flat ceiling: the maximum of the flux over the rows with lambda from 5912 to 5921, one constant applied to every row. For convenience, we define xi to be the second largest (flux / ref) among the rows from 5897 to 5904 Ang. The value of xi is 0.98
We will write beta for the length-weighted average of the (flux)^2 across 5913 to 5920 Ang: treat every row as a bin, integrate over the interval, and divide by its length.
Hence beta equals 0.23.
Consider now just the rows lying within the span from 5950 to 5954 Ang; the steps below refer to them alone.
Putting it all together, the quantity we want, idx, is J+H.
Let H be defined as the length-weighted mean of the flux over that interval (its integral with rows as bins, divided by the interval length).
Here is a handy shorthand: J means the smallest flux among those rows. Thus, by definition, 1.03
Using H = 0.52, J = 0.5035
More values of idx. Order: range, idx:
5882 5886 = 0.91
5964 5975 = 1.07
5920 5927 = 0.97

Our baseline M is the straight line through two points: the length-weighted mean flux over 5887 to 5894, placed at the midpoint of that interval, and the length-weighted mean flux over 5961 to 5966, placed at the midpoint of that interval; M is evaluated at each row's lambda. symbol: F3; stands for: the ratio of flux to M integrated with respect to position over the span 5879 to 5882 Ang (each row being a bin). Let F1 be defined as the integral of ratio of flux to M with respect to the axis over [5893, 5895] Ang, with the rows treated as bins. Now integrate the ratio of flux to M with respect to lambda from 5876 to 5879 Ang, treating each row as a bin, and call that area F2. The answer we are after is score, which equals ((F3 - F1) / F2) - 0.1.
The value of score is 0.36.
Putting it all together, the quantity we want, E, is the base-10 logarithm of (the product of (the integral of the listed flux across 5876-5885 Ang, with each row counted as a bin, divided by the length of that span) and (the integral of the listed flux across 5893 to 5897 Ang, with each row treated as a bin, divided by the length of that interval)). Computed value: -0.68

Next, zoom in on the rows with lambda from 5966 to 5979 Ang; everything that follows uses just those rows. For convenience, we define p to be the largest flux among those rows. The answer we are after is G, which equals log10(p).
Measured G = -0.241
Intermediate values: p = 0.5739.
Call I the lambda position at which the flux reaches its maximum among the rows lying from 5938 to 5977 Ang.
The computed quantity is 5969.85 Ang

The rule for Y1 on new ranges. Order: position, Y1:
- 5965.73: -0.63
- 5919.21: -0.72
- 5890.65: -0.85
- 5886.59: -0.78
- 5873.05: -0.64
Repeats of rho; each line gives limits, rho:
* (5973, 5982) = 6.5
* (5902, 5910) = 4.5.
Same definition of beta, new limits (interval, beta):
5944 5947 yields 0.28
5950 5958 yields 0.26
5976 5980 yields 0.27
